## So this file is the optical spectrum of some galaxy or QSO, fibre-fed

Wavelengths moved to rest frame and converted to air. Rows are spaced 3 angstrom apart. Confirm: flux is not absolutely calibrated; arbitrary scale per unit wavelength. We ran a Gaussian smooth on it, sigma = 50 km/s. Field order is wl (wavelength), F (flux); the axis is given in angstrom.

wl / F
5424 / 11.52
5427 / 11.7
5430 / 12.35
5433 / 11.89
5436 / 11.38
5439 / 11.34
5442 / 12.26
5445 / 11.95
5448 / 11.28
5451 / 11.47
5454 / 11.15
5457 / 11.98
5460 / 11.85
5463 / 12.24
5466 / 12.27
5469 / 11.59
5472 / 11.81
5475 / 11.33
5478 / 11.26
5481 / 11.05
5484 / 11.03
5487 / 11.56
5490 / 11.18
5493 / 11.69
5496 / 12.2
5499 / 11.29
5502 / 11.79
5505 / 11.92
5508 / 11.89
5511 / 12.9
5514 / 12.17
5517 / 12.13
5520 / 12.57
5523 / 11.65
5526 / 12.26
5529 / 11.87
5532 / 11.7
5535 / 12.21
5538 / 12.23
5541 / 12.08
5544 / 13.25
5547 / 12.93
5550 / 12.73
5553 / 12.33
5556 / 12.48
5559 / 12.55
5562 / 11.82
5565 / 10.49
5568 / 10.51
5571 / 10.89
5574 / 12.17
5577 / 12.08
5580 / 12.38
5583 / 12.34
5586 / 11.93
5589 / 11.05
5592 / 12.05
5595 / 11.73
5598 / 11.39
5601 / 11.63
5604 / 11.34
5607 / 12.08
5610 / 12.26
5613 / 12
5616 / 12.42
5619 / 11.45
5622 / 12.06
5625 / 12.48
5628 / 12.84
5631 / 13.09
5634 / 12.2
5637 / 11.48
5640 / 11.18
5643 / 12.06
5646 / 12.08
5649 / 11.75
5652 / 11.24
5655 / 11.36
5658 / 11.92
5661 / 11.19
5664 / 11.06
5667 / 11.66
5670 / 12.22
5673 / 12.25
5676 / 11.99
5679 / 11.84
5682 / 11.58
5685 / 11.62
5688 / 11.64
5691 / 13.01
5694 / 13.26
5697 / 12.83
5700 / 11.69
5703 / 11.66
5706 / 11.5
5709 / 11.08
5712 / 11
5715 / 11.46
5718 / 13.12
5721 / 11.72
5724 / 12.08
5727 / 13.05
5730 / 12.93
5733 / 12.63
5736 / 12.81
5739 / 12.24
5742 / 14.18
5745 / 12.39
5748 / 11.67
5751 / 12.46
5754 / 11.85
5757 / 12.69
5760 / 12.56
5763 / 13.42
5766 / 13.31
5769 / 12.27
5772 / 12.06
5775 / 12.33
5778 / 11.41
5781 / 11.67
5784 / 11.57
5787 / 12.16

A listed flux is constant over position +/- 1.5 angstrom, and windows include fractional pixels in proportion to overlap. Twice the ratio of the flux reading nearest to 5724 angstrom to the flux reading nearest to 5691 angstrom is 1.86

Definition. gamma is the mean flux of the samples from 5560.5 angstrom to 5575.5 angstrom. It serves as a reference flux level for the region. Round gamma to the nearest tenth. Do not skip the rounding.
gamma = 11.2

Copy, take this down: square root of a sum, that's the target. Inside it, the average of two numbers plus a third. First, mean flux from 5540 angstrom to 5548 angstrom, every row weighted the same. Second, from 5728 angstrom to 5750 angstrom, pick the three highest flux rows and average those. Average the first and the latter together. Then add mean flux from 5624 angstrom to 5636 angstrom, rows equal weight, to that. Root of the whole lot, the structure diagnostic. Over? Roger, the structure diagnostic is 5.07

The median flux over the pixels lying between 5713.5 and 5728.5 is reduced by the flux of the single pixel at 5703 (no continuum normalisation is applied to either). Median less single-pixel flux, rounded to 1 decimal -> 0.4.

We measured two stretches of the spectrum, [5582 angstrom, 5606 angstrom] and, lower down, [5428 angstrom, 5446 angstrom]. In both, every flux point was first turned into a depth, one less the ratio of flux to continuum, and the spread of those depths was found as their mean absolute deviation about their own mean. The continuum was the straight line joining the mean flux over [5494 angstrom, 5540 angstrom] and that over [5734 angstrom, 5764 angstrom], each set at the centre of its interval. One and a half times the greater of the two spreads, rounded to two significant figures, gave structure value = 0.042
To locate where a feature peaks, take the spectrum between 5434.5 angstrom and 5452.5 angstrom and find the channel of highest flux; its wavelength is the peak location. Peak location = 5442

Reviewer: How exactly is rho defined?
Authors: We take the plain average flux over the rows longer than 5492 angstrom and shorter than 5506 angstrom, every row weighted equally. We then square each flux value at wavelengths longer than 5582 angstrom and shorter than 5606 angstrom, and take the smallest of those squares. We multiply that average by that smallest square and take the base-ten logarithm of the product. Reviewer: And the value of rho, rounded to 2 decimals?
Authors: 3.16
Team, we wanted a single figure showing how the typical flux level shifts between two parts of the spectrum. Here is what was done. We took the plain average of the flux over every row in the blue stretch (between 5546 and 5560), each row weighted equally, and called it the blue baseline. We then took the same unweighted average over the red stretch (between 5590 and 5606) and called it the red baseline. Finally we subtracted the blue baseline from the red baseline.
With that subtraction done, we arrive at -1.0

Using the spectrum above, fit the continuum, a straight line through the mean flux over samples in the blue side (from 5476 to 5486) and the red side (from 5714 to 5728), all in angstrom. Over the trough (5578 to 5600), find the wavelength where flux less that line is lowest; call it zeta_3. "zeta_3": 5589 angstrom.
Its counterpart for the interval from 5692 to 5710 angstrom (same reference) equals 5709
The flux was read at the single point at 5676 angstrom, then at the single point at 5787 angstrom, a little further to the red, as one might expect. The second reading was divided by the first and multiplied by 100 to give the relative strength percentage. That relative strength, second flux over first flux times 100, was 101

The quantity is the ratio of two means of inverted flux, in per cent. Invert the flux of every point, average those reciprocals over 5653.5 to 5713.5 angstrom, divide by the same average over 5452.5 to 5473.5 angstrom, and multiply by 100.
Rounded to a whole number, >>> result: 100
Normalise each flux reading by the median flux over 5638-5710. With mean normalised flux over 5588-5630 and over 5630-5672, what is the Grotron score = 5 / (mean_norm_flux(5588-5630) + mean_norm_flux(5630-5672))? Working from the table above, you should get 2.47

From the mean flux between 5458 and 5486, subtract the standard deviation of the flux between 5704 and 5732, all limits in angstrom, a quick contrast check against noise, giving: 10.8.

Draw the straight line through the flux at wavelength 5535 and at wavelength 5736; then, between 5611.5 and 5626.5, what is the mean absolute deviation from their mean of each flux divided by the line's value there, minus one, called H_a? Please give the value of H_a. 0.023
